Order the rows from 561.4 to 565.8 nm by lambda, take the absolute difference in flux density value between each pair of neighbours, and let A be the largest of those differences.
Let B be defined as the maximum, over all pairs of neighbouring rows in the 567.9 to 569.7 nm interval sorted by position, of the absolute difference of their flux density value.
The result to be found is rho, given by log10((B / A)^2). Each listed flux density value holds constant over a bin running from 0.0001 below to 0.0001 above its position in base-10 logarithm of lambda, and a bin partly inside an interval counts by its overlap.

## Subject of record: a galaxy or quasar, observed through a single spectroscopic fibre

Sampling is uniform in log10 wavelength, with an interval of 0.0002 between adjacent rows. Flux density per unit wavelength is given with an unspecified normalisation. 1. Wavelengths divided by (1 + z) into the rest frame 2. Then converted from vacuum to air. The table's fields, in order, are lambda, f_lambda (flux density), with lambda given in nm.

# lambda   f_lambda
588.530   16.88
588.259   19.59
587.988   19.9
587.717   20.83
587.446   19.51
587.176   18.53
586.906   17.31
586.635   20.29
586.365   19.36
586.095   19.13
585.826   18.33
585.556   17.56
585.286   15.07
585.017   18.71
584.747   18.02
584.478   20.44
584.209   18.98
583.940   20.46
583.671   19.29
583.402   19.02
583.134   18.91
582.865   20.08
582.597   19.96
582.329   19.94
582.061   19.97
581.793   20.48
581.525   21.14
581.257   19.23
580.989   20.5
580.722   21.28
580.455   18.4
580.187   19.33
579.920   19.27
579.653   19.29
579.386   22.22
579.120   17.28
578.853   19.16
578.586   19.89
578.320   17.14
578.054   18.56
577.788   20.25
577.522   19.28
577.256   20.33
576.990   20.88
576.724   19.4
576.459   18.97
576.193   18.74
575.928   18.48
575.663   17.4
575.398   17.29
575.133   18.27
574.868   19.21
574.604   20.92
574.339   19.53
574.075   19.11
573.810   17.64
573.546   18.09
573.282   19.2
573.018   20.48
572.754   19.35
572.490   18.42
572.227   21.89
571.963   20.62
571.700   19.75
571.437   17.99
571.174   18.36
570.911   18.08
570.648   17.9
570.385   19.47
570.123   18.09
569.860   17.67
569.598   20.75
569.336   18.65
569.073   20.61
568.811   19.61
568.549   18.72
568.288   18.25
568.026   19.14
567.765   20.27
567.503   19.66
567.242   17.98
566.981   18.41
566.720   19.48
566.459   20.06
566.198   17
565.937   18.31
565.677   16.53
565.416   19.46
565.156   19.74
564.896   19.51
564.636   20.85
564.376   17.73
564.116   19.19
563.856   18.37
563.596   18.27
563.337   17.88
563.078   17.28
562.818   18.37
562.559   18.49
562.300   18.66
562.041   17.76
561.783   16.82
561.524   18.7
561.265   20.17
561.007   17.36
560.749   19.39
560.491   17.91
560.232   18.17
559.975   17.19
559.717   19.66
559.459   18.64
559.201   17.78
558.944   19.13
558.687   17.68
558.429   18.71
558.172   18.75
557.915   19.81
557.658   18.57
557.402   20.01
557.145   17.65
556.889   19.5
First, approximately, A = 3.1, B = 2.10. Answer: -0.34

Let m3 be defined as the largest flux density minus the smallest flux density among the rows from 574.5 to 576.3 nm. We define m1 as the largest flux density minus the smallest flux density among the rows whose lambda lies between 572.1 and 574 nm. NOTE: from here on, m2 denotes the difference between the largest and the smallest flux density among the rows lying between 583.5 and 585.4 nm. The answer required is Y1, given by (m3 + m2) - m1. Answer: 4.8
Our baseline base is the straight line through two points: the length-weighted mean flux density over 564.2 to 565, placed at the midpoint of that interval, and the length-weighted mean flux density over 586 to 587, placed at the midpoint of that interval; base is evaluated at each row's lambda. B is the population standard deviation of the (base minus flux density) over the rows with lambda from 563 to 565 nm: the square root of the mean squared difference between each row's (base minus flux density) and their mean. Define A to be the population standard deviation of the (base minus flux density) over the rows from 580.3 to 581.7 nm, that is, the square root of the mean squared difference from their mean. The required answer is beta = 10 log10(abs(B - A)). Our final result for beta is -15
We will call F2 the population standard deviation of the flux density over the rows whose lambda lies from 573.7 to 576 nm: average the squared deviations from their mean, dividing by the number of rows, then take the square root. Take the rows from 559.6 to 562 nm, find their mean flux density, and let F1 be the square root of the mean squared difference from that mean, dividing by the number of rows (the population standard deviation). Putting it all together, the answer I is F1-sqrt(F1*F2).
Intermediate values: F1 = 1.1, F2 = 1.11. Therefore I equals 0.00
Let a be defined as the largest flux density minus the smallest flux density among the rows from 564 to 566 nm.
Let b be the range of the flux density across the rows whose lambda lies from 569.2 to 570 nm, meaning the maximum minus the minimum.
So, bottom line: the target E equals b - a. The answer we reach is -1.2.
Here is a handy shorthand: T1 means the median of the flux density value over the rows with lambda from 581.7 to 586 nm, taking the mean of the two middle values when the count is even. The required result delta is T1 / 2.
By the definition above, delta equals 9.58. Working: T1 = 19.2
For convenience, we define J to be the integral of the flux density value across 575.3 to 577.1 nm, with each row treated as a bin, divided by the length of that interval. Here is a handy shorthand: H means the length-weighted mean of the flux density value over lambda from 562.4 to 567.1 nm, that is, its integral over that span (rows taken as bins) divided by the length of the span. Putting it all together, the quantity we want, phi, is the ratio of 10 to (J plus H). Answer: 0.268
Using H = 18.6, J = 18.7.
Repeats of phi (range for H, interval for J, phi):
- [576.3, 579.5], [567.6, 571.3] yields 0.260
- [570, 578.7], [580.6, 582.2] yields 0.253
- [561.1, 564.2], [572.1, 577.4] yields 0.267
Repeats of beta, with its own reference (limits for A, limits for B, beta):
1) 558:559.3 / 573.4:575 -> -3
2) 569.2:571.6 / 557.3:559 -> -7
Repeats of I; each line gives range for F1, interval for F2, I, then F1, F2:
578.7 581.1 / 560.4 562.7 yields 0.24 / 1.4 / 0.97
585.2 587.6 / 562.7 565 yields 0.24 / 1.5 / 1.03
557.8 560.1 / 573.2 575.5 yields -0.10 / 0.8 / 1.05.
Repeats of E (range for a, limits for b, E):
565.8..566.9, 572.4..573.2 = -1.0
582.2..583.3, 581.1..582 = 0.7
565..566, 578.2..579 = -0.5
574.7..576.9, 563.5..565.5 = 1.0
